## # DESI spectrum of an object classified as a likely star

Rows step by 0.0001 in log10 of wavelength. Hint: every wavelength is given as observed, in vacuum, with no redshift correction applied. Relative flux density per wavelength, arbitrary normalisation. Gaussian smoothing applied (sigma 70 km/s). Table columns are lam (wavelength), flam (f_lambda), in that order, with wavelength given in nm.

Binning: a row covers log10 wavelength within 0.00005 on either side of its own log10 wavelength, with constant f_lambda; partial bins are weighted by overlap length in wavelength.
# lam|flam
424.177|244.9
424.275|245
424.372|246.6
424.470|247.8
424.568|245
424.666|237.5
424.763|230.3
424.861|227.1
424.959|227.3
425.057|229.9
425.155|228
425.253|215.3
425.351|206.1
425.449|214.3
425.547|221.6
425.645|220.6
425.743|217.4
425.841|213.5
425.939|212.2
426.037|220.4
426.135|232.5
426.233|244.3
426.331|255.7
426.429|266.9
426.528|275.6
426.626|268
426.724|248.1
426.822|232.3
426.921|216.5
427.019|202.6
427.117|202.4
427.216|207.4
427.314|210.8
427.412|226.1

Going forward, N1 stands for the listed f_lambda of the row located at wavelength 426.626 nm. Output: 268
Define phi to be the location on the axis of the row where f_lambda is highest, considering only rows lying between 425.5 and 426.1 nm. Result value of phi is 425.547 nm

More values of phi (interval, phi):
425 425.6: 425.057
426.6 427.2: 426.626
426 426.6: 426.528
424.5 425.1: 424.568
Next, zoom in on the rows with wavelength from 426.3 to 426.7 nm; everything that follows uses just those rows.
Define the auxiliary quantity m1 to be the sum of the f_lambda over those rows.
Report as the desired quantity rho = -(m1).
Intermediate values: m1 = 1066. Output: -1066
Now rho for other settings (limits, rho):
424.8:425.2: -912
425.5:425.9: -873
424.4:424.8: -961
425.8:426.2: -879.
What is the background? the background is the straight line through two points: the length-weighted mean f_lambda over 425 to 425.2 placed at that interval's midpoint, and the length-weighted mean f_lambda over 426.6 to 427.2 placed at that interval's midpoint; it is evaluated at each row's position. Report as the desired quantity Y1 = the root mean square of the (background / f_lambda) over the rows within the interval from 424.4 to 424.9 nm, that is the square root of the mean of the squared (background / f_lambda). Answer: 0.97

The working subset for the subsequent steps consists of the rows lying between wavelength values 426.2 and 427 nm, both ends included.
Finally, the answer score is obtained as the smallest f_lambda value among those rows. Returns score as 216.5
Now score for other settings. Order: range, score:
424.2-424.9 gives 227.1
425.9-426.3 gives 212.2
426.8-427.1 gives 202.6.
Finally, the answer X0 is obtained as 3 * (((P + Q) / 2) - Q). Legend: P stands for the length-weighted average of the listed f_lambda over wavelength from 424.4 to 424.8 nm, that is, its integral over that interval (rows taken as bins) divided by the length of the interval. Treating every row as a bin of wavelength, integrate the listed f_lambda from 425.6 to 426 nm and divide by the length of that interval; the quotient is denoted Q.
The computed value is 37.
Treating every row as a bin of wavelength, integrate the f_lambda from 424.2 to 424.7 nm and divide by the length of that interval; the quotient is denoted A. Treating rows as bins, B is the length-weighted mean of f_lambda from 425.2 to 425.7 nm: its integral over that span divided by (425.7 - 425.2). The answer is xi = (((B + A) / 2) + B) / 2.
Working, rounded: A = 244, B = 216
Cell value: 223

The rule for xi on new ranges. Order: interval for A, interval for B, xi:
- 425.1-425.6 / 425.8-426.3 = 224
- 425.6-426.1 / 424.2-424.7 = 238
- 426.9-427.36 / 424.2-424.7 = 235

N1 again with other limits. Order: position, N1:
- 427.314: 210.8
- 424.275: 245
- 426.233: 244.3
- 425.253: 215.3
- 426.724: 248.1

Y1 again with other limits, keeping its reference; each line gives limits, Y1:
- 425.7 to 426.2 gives 1.04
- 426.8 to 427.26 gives 1.07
